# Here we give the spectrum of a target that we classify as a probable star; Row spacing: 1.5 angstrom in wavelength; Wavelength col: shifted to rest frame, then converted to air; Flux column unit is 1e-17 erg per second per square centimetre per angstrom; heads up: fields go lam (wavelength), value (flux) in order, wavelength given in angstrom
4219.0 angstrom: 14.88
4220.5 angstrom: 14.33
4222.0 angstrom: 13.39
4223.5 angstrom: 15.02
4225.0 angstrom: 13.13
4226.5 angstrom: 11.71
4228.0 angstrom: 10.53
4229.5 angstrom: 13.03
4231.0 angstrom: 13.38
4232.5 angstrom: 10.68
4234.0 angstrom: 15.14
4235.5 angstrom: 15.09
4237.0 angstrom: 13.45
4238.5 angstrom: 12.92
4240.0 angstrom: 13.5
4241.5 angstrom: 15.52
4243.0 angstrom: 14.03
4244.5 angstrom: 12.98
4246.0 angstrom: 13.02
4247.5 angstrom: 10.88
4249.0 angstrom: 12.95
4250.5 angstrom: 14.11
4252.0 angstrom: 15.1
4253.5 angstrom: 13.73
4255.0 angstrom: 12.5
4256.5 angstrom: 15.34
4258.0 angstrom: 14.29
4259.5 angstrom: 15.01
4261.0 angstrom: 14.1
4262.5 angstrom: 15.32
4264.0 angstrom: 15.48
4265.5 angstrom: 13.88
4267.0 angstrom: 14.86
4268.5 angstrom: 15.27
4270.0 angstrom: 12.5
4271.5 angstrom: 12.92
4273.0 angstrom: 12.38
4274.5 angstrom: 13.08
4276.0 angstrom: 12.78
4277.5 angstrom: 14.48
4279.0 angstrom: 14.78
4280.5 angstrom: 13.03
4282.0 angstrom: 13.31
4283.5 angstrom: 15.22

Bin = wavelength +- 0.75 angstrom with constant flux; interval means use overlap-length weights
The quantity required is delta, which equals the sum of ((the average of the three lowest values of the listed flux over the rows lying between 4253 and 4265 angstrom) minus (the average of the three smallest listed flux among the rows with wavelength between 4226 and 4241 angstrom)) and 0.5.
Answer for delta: 3.0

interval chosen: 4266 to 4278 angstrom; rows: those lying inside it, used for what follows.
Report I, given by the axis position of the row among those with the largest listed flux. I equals 4268.5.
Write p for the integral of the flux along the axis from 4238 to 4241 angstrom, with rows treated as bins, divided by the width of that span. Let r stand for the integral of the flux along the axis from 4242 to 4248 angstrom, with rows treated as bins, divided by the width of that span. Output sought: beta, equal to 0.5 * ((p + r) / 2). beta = 6.6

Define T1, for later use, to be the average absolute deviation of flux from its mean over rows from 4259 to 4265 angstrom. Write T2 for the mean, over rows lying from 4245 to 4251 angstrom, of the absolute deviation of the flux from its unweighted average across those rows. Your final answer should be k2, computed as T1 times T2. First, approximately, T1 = 0.4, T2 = 0.9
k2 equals 0.41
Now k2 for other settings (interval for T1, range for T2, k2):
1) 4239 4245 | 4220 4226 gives 0.54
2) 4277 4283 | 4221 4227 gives 0.65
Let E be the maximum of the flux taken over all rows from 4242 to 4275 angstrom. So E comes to 15.48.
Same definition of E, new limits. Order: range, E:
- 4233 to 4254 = 15.52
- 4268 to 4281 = 15.27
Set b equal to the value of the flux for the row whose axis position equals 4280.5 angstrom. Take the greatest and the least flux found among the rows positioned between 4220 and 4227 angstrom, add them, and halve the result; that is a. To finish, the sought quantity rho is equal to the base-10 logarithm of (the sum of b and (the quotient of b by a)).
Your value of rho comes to 1.15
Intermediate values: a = 13.4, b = 13.03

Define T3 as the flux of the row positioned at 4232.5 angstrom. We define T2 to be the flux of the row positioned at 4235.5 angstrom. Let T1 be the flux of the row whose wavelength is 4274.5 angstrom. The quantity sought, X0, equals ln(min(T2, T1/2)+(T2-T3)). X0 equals 2.4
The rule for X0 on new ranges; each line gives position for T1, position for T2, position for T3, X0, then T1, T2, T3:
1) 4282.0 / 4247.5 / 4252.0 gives 0.9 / 13.31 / 10.88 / 15.1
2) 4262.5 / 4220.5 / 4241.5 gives 1.9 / 15.32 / 14.33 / 15.52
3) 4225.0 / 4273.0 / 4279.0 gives 1.4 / 13.13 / 12.38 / 14.78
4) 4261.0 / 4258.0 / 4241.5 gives 1.8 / 14.1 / 14.29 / 15.52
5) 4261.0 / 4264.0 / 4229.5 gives 2.3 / 14.1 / 15.48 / 13.03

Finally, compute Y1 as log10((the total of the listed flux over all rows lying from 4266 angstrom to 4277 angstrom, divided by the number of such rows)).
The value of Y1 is 1.13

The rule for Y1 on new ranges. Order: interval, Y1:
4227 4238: 1.12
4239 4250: 1.12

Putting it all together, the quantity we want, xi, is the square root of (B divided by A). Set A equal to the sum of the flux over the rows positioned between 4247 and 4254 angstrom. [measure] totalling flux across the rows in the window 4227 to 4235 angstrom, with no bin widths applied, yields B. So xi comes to 0.97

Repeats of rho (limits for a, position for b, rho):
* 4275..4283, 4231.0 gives 1.16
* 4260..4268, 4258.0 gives 1.18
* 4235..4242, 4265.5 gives 1.17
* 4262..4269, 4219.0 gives 1.20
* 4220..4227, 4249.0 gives 1.14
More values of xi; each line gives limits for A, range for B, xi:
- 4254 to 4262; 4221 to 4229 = 0.95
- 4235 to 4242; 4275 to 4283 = 0.98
